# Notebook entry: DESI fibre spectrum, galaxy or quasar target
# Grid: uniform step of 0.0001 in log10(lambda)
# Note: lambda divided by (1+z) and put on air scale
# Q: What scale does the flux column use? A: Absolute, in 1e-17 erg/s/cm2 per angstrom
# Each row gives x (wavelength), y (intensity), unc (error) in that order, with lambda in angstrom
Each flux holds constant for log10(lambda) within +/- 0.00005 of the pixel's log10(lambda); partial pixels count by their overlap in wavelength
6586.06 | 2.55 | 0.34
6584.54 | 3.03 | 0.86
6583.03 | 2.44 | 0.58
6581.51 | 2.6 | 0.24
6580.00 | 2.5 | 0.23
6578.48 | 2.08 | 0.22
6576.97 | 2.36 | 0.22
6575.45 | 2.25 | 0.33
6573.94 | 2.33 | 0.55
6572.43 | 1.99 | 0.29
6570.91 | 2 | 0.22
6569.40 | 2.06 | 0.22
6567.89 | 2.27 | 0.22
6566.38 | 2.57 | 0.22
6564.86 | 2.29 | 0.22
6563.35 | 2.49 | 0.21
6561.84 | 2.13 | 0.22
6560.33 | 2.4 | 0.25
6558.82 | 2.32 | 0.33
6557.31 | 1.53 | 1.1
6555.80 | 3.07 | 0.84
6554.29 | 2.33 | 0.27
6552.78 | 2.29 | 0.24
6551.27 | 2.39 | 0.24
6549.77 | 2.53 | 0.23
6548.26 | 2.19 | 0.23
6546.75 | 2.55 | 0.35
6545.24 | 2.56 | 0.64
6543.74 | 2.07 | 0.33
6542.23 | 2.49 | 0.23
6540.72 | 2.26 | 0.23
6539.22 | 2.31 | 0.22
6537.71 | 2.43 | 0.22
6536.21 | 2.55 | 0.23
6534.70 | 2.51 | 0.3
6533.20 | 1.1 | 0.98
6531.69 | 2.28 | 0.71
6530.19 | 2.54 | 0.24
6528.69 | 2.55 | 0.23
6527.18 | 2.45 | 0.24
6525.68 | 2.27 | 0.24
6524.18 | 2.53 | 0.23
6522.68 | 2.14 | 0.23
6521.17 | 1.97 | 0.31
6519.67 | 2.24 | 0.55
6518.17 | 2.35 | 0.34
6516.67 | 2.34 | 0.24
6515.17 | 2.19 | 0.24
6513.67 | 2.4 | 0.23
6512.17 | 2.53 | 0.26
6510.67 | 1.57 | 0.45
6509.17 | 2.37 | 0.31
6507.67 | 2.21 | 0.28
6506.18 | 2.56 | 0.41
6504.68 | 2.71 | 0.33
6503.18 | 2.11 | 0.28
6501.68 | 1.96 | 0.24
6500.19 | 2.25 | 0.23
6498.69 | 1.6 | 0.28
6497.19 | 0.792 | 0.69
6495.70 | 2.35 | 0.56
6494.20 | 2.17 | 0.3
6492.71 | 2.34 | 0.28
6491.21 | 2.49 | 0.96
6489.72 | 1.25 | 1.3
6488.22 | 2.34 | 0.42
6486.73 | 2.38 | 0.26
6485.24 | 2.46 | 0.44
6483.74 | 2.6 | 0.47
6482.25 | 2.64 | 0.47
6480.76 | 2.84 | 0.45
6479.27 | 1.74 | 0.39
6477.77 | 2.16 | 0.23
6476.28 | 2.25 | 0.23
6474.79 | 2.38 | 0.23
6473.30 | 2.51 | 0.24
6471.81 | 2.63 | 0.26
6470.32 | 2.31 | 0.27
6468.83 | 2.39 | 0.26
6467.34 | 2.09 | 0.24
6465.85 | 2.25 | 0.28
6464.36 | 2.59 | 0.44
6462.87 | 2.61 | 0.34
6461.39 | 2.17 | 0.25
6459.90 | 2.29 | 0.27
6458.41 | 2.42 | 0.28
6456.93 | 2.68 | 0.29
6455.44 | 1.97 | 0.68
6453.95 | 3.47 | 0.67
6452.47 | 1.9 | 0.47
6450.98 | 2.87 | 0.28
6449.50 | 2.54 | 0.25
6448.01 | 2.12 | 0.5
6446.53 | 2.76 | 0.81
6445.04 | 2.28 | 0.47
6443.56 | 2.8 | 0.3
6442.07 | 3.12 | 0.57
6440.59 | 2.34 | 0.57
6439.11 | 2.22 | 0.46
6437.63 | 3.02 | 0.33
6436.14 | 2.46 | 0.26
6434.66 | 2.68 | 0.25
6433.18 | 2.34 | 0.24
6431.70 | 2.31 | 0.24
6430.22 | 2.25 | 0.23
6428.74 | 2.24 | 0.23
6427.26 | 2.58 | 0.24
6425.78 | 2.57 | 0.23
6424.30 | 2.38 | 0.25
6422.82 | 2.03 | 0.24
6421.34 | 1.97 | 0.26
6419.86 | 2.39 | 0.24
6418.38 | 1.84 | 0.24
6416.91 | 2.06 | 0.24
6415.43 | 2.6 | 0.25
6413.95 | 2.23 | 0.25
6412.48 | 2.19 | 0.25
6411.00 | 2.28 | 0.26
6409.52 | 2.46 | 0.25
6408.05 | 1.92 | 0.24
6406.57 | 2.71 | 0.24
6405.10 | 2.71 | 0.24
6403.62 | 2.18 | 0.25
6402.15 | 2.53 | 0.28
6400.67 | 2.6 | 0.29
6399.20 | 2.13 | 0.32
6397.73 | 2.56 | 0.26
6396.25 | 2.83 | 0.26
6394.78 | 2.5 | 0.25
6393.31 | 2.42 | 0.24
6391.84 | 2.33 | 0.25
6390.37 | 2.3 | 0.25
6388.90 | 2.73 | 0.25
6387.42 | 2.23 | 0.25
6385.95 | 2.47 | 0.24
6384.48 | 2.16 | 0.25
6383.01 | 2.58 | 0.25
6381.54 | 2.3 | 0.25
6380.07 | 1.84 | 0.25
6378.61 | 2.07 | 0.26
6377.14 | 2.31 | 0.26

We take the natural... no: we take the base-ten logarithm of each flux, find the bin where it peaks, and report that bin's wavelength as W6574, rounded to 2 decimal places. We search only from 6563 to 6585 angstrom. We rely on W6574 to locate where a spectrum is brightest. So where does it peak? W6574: 6584.54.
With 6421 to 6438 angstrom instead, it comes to 6437.63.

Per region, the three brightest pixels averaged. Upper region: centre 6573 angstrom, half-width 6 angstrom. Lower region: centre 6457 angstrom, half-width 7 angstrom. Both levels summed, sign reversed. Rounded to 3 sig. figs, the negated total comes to -5.33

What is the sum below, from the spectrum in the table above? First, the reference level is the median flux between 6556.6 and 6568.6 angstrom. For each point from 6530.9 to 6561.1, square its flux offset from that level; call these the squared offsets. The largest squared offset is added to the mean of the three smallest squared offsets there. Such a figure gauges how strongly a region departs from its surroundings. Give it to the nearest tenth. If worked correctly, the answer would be 1.5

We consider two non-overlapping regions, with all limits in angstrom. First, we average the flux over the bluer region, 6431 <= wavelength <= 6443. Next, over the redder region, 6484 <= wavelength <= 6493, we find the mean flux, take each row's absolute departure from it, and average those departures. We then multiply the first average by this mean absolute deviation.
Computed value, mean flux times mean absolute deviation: 0.82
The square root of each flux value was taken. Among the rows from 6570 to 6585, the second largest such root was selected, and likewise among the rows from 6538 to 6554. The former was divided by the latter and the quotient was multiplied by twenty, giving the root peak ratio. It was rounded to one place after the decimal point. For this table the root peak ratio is 20.2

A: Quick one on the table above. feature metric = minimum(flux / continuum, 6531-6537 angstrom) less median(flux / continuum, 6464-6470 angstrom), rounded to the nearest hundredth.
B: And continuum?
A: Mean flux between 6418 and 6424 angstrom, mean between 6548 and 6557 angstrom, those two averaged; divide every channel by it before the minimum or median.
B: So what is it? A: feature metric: -0.54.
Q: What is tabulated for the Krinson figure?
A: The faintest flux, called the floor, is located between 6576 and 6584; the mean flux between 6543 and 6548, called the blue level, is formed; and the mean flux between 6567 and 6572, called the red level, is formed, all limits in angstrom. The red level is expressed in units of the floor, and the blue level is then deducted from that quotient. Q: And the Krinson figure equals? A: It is -1.4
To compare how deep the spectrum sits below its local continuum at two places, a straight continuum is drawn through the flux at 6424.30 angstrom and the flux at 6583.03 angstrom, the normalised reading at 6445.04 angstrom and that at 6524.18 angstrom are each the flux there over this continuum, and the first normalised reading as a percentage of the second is 91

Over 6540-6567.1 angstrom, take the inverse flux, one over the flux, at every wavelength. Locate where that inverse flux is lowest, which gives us 6555.80 angstrom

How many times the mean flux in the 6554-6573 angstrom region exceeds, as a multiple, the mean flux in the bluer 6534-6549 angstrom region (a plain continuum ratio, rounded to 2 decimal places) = 0.95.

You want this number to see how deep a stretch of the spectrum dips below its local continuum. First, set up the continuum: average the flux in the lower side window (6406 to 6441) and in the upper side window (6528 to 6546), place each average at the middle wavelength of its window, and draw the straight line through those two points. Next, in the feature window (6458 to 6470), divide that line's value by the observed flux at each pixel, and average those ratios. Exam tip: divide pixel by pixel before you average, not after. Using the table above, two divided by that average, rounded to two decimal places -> 2.01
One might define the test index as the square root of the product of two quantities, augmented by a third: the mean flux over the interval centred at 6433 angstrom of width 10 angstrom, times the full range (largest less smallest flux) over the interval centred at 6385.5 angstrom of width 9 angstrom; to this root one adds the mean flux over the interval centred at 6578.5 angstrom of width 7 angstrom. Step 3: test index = 3.54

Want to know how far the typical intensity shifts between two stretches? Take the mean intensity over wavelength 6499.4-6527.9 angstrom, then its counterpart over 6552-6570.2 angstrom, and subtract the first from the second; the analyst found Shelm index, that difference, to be 0.04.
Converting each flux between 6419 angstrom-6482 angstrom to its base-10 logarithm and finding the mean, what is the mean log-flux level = 0.381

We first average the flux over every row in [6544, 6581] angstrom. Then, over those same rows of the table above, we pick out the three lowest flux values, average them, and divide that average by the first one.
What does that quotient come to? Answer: 0.80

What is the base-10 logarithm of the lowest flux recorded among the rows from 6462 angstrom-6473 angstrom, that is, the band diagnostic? 0.320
